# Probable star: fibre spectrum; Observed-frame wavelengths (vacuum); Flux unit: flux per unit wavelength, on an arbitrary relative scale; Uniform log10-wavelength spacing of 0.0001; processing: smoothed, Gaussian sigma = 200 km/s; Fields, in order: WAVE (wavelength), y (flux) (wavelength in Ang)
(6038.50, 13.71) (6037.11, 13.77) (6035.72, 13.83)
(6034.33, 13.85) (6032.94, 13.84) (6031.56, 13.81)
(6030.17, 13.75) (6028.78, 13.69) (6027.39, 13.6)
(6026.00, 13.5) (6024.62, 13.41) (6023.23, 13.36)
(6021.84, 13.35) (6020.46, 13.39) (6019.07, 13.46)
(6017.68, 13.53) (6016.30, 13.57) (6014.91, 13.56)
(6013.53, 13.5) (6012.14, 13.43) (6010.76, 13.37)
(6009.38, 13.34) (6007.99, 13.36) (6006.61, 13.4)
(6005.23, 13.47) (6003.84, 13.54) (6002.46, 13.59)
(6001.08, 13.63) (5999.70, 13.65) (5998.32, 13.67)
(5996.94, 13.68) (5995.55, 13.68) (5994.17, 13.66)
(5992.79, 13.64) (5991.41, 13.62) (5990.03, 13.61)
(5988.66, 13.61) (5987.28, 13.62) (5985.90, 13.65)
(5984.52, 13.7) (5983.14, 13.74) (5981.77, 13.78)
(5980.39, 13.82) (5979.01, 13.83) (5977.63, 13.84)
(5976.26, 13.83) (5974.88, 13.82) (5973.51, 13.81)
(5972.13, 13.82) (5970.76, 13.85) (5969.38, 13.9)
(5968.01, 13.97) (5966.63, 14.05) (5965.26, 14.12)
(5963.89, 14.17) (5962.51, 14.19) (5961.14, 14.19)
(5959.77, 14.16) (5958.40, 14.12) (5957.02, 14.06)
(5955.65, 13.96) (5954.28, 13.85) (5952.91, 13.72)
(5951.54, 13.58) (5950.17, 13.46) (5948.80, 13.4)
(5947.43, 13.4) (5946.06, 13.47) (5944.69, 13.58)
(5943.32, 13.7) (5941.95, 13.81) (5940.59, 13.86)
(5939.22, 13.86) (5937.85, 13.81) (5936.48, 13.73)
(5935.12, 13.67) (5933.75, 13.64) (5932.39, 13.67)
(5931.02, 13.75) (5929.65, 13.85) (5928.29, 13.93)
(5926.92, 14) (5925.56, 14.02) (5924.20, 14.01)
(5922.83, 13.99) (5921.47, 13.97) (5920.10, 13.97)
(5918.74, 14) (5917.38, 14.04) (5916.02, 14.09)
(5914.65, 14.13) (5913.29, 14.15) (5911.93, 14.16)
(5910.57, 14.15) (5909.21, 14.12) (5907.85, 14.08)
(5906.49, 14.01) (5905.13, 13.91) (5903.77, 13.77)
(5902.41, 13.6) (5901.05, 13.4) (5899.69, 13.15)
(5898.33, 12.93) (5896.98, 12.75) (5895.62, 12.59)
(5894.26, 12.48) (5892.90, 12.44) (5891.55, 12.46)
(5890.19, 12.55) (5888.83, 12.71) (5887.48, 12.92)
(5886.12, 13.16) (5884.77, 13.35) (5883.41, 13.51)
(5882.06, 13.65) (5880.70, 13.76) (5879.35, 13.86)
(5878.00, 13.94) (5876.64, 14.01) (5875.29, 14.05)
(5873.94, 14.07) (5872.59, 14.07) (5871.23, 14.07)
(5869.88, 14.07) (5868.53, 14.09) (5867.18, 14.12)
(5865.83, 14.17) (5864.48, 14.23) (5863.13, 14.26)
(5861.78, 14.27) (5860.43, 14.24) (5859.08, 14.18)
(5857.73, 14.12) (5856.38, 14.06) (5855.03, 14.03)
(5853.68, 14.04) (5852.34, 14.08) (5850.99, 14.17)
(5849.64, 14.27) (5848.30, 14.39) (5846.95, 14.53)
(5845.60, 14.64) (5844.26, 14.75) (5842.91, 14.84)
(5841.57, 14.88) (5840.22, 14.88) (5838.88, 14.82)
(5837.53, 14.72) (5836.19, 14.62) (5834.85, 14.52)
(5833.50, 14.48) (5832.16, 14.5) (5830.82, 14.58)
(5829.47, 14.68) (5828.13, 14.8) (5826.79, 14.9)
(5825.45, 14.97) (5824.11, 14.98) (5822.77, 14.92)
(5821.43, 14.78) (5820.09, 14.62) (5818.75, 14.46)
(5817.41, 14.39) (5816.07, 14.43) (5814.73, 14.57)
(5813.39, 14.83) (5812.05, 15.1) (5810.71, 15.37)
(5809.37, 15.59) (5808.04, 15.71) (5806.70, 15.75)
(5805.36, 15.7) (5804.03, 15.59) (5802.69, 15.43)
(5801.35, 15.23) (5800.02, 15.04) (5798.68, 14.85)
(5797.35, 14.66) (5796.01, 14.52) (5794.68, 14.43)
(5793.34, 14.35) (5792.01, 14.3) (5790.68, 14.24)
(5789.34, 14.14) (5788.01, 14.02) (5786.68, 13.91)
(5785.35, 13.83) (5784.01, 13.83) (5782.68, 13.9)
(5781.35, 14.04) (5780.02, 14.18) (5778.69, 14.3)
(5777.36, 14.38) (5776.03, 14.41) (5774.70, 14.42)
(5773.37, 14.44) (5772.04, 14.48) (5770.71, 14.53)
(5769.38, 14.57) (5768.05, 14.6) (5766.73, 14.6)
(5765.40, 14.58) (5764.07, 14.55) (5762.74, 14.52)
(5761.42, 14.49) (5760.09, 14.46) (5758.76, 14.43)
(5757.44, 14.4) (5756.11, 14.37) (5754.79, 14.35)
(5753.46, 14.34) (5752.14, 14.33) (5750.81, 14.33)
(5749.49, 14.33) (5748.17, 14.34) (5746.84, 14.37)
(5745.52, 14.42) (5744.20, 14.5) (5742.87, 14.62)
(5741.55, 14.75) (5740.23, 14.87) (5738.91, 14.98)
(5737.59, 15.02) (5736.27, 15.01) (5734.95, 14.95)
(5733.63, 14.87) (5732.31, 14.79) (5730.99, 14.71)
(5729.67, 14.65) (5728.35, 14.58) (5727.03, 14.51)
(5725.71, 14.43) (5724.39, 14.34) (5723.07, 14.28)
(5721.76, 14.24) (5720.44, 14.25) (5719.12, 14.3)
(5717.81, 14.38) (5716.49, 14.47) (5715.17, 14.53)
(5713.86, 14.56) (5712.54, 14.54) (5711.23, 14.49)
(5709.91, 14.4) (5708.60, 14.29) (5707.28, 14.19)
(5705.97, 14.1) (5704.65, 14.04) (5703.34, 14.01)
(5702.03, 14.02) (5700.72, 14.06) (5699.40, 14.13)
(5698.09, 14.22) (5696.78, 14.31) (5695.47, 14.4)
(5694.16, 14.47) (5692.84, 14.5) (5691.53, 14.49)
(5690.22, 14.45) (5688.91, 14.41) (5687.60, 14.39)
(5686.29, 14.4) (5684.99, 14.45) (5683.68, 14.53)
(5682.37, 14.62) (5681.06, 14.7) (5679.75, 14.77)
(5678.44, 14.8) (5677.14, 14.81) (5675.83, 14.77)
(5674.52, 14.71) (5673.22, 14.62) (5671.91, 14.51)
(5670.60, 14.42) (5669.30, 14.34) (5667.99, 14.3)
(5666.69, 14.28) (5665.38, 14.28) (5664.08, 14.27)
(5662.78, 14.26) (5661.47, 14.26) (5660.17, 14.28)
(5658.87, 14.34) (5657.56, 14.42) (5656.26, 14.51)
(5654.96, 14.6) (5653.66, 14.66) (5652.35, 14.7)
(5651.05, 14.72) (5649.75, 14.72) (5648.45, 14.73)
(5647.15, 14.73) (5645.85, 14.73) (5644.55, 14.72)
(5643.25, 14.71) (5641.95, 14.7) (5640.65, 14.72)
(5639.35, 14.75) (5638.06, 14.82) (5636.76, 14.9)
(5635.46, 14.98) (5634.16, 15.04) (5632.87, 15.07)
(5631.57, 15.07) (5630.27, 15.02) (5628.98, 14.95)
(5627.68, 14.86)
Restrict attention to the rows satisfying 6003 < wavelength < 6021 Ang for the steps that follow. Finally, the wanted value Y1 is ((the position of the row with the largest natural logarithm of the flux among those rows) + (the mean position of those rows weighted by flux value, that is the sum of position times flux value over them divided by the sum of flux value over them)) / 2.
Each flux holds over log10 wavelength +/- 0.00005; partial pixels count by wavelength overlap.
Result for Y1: 6014.2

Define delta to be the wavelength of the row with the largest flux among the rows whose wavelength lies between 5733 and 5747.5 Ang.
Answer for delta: 5737.59 Ang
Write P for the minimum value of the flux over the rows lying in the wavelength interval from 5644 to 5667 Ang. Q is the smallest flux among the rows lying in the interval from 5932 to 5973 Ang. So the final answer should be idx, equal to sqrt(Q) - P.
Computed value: -10.6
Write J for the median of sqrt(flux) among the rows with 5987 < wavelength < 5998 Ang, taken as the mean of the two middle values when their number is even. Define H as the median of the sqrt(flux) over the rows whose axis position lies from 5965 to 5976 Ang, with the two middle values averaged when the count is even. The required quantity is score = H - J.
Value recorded 0.03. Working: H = 3.72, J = 3.69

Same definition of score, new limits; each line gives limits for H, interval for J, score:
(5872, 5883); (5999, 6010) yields 0.06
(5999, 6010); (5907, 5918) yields -0.08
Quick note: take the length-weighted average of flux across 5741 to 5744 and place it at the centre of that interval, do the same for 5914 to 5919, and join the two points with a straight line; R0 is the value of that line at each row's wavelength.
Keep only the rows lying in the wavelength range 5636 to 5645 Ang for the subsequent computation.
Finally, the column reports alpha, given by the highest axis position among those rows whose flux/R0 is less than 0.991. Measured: 5644.55 Ang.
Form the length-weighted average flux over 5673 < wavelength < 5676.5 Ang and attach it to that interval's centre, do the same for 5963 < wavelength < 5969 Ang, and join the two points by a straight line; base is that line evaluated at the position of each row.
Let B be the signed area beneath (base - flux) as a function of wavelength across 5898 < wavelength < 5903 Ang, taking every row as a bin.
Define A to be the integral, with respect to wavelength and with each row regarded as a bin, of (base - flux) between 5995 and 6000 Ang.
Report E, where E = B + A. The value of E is 6.3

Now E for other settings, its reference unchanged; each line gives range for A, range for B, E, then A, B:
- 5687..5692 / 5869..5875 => 2.5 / 1.2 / 1.2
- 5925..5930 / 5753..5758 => 1.8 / 1.0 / 0.8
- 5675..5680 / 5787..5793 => 1.3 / -0.4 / 1.7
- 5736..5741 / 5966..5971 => -1.4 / -2.0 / 0.6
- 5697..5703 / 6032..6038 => 3.8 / 3.2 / 0.6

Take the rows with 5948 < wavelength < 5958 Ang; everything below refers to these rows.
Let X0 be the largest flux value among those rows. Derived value 14.06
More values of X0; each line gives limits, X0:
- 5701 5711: 14.4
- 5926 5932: 14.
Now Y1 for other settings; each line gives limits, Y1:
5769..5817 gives 5799.9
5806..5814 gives 5808.3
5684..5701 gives 5692.8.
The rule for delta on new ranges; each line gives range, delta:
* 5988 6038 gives 6034.33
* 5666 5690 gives 5677.14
